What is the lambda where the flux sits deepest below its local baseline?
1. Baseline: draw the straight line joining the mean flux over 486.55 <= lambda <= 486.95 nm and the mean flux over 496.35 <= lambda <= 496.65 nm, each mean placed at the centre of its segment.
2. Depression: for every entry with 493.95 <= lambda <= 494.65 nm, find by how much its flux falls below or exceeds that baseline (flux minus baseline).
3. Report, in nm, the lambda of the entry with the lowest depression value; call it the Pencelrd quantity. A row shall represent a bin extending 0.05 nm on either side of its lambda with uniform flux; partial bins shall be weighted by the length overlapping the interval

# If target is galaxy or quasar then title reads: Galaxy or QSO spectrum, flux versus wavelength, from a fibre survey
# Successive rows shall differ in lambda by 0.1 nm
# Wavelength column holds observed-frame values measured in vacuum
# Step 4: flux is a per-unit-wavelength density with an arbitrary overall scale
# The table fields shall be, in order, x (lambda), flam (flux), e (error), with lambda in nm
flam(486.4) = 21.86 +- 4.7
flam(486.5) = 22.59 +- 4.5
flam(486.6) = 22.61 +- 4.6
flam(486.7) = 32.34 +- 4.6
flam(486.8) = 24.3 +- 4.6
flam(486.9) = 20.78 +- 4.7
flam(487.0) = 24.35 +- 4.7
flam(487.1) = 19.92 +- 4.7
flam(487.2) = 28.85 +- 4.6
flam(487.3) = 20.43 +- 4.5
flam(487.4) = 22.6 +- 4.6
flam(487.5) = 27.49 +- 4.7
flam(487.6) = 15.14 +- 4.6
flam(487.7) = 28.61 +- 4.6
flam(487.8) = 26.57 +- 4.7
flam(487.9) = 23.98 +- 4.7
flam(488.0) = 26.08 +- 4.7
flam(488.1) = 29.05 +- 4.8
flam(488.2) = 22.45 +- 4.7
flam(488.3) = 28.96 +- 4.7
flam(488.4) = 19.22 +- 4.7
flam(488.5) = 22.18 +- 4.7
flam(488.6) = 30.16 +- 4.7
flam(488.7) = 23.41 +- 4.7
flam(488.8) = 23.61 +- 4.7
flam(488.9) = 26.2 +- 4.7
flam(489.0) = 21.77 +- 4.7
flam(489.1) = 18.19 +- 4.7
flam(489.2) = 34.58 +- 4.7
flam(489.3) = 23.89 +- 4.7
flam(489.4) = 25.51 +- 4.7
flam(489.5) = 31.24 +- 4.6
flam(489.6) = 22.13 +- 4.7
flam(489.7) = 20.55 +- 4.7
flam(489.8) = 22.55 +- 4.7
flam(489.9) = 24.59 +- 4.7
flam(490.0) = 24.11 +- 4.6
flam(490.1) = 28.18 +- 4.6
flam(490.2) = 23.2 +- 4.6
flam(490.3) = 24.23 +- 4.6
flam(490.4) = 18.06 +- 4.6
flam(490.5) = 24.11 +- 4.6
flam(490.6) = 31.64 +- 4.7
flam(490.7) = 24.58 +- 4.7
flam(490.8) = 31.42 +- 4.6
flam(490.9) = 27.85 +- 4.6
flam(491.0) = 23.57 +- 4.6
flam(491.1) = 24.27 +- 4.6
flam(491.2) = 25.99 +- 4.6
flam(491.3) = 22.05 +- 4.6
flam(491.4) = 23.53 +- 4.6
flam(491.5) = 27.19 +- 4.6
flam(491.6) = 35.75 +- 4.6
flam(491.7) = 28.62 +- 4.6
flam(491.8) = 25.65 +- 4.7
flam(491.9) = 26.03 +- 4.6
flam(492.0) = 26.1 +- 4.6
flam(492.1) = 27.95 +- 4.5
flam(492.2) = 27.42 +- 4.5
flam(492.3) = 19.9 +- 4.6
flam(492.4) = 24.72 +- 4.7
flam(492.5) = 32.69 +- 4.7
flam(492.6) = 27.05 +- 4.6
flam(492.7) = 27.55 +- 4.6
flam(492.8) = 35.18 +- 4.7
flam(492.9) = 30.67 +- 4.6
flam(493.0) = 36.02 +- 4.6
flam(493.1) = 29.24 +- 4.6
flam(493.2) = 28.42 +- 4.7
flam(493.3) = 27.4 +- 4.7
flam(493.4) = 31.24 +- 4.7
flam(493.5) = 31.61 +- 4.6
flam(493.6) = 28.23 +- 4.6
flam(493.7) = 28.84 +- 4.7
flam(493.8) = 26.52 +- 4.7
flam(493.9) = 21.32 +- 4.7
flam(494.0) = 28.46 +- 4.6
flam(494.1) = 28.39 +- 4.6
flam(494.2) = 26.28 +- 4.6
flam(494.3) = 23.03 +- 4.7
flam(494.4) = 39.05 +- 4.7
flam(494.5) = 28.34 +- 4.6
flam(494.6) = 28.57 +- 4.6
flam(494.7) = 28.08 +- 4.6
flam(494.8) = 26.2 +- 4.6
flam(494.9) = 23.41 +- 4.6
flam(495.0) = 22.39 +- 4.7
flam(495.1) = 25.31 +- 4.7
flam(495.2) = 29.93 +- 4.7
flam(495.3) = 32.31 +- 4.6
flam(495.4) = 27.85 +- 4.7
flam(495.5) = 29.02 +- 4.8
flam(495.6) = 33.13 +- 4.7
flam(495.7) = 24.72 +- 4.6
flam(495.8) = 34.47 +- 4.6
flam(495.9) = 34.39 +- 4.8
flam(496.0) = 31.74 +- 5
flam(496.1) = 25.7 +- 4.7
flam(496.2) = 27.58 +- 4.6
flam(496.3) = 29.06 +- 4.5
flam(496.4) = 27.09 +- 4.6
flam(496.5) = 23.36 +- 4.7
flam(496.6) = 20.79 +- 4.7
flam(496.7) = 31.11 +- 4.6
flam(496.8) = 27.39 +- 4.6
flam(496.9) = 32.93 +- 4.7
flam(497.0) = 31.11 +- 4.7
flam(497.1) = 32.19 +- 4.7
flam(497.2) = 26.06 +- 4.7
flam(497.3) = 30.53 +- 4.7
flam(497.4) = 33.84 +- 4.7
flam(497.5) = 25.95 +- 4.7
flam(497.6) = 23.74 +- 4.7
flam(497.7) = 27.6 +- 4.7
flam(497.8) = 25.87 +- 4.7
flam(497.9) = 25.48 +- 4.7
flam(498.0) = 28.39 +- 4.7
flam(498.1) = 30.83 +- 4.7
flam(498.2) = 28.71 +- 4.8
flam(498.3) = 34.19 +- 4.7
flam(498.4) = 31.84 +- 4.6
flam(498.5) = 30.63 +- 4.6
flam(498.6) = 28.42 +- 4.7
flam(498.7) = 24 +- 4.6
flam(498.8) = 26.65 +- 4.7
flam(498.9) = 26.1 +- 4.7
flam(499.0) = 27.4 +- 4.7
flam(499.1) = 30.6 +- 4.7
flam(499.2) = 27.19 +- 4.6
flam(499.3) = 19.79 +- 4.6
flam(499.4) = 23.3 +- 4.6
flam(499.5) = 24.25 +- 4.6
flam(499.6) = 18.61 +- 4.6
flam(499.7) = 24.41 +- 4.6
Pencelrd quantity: 494.3 nm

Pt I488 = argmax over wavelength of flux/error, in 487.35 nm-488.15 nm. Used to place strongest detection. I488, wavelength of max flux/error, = 487.7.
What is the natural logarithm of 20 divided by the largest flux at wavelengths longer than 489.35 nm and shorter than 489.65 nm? -0.45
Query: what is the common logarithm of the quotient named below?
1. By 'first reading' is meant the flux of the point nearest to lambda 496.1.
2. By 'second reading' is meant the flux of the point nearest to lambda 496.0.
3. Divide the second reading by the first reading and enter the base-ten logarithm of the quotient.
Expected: 0.09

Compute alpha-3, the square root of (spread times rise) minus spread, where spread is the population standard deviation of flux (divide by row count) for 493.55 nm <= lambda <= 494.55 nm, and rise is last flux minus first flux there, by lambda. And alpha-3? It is -3.7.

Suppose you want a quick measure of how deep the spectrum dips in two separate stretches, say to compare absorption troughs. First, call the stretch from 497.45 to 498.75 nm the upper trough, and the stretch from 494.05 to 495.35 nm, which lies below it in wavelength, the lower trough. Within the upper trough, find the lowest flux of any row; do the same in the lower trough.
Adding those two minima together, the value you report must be 46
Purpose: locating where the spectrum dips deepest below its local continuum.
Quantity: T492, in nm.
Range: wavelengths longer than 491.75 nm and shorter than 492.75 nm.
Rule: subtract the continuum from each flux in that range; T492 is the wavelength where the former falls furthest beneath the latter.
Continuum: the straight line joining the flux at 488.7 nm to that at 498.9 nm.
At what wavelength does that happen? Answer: 492.3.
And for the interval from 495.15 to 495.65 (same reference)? 495.4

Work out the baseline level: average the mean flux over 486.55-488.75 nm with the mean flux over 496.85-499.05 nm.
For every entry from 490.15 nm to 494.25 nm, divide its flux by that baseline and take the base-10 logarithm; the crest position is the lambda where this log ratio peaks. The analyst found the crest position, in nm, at 493.0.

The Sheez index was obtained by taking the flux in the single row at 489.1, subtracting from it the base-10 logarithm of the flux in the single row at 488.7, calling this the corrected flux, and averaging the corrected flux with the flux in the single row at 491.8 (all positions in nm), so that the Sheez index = 21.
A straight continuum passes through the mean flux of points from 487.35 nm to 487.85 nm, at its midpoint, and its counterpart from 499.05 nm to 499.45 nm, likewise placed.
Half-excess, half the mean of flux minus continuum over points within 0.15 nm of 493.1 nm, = 3.3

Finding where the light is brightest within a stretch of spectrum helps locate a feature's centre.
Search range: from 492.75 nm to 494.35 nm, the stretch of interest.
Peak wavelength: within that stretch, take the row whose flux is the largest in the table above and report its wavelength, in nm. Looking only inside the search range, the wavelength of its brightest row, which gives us 493.0 nm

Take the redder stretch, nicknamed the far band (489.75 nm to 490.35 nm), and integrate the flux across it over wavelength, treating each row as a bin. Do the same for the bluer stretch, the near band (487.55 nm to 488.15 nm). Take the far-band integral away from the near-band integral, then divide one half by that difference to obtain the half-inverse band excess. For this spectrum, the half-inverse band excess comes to 1.9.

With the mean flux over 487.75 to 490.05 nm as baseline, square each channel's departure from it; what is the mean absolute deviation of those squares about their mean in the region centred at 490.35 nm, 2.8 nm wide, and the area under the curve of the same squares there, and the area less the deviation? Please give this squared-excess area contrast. 32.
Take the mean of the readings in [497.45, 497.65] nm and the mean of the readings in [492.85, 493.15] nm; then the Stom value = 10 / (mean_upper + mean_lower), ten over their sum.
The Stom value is 0.176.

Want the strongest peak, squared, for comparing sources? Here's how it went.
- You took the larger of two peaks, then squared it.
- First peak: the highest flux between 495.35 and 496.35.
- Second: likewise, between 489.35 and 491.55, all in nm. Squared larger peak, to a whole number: 1188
